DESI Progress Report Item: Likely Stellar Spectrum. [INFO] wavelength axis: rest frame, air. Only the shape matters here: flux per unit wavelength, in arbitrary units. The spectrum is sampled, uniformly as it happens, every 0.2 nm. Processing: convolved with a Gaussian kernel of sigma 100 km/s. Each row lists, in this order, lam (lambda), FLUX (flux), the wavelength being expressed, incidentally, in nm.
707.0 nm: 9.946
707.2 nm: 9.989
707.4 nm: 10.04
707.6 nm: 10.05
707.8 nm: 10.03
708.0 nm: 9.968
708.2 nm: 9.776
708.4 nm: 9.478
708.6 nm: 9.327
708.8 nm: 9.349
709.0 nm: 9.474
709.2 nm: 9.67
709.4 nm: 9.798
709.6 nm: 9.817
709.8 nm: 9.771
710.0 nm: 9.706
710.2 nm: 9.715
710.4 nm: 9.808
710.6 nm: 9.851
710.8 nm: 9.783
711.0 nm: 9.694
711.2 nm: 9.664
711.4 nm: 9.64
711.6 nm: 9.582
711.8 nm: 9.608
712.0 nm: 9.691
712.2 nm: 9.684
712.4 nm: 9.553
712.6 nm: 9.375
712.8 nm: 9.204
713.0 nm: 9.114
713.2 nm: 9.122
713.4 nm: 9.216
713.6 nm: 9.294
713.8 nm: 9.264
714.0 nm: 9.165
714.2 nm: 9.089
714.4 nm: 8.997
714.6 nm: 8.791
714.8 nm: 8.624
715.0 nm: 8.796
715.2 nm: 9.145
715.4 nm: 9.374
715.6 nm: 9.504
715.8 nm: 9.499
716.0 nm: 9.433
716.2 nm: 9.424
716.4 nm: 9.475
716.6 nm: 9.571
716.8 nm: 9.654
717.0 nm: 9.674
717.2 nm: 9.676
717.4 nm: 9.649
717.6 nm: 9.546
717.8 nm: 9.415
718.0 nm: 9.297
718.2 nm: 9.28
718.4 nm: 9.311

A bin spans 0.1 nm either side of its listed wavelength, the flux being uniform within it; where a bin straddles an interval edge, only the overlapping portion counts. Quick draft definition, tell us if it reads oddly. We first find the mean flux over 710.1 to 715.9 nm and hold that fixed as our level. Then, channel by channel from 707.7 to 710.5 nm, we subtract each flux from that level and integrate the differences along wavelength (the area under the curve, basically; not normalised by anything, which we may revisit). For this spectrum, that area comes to -0.9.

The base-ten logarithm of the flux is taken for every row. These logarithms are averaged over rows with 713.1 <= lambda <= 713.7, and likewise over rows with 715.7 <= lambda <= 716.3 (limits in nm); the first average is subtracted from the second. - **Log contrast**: 0.011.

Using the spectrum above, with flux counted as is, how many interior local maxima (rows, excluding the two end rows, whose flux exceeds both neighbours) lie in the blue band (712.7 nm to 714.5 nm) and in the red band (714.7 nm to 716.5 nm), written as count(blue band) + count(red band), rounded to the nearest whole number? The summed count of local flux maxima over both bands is 2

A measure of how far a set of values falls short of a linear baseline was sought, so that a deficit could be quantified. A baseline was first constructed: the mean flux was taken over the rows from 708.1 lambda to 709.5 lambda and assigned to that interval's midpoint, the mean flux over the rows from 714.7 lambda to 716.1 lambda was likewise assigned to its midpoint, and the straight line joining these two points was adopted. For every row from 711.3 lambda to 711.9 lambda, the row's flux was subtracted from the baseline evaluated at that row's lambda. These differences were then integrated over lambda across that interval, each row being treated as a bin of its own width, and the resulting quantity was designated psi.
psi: -0.12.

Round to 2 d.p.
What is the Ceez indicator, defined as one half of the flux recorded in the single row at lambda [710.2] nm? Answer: 4.86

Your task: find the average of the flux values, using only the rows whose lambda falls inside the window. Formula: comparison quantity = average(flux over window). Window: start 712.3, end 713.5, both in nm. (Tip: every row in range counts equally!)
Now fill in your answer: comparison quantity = 9.26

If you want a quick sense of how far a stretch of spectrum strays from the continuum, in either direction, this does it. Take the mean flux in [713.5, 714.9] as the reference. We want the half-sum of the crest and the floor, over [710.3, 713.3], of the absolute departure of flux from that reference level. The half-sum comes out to 0.45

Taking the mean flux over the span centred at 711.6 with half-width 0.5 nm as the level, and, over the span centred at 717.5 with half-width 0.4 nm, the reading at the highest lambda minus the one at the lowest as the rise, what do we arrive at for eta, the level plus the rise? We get 9.4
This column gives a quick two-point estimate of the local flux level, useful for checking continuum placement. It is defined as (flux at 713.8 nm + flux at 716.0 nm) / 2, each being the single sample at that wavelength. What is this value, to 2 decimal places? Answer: 9.35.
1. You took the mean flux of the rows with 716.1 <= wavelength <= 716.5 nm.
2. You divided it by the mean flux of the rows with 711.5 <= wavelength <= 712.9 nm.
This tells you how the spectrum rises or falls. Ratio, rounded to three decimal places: 0.992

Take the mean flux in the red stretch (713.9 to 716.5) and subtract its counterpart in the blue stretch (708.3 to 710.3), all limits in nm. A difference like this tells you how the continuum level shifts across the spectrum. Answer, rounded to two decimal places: -0.43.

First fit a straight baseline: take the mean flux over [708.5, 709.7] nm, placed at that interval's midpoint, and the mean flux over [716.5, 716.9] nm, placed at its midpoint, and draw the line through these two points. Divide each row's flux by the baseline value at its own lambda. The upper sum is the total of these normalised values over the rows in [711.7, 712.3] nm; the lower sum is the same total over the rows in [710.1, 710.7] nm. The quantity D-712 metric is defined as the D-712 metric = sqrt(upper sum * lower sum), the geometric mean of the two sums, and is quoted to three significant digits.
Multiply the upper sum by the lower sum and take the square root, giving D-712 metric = 3.04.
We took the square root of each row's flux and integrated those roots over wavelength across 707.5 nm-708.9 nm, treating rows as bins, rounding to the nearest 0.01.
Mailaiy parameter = 4.36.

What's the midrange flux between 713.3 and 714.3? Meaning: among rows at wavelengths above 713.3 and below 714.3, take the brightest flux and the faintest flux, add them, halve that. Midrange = 9.2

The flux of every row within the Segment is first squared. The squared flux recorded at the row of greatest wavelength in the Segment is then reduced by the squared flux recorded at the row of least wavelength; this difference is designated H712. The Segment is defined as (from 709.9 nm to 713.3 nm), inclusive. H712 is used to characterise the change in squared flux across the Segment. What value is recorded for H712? -11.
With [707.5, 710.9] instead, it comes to -5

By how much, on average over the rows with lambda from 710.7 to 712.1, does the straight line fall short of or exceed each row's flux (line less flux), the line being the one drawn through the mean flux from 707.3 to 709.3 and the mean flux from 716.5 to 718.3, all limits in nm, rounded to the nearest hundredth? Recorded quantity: -0.01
